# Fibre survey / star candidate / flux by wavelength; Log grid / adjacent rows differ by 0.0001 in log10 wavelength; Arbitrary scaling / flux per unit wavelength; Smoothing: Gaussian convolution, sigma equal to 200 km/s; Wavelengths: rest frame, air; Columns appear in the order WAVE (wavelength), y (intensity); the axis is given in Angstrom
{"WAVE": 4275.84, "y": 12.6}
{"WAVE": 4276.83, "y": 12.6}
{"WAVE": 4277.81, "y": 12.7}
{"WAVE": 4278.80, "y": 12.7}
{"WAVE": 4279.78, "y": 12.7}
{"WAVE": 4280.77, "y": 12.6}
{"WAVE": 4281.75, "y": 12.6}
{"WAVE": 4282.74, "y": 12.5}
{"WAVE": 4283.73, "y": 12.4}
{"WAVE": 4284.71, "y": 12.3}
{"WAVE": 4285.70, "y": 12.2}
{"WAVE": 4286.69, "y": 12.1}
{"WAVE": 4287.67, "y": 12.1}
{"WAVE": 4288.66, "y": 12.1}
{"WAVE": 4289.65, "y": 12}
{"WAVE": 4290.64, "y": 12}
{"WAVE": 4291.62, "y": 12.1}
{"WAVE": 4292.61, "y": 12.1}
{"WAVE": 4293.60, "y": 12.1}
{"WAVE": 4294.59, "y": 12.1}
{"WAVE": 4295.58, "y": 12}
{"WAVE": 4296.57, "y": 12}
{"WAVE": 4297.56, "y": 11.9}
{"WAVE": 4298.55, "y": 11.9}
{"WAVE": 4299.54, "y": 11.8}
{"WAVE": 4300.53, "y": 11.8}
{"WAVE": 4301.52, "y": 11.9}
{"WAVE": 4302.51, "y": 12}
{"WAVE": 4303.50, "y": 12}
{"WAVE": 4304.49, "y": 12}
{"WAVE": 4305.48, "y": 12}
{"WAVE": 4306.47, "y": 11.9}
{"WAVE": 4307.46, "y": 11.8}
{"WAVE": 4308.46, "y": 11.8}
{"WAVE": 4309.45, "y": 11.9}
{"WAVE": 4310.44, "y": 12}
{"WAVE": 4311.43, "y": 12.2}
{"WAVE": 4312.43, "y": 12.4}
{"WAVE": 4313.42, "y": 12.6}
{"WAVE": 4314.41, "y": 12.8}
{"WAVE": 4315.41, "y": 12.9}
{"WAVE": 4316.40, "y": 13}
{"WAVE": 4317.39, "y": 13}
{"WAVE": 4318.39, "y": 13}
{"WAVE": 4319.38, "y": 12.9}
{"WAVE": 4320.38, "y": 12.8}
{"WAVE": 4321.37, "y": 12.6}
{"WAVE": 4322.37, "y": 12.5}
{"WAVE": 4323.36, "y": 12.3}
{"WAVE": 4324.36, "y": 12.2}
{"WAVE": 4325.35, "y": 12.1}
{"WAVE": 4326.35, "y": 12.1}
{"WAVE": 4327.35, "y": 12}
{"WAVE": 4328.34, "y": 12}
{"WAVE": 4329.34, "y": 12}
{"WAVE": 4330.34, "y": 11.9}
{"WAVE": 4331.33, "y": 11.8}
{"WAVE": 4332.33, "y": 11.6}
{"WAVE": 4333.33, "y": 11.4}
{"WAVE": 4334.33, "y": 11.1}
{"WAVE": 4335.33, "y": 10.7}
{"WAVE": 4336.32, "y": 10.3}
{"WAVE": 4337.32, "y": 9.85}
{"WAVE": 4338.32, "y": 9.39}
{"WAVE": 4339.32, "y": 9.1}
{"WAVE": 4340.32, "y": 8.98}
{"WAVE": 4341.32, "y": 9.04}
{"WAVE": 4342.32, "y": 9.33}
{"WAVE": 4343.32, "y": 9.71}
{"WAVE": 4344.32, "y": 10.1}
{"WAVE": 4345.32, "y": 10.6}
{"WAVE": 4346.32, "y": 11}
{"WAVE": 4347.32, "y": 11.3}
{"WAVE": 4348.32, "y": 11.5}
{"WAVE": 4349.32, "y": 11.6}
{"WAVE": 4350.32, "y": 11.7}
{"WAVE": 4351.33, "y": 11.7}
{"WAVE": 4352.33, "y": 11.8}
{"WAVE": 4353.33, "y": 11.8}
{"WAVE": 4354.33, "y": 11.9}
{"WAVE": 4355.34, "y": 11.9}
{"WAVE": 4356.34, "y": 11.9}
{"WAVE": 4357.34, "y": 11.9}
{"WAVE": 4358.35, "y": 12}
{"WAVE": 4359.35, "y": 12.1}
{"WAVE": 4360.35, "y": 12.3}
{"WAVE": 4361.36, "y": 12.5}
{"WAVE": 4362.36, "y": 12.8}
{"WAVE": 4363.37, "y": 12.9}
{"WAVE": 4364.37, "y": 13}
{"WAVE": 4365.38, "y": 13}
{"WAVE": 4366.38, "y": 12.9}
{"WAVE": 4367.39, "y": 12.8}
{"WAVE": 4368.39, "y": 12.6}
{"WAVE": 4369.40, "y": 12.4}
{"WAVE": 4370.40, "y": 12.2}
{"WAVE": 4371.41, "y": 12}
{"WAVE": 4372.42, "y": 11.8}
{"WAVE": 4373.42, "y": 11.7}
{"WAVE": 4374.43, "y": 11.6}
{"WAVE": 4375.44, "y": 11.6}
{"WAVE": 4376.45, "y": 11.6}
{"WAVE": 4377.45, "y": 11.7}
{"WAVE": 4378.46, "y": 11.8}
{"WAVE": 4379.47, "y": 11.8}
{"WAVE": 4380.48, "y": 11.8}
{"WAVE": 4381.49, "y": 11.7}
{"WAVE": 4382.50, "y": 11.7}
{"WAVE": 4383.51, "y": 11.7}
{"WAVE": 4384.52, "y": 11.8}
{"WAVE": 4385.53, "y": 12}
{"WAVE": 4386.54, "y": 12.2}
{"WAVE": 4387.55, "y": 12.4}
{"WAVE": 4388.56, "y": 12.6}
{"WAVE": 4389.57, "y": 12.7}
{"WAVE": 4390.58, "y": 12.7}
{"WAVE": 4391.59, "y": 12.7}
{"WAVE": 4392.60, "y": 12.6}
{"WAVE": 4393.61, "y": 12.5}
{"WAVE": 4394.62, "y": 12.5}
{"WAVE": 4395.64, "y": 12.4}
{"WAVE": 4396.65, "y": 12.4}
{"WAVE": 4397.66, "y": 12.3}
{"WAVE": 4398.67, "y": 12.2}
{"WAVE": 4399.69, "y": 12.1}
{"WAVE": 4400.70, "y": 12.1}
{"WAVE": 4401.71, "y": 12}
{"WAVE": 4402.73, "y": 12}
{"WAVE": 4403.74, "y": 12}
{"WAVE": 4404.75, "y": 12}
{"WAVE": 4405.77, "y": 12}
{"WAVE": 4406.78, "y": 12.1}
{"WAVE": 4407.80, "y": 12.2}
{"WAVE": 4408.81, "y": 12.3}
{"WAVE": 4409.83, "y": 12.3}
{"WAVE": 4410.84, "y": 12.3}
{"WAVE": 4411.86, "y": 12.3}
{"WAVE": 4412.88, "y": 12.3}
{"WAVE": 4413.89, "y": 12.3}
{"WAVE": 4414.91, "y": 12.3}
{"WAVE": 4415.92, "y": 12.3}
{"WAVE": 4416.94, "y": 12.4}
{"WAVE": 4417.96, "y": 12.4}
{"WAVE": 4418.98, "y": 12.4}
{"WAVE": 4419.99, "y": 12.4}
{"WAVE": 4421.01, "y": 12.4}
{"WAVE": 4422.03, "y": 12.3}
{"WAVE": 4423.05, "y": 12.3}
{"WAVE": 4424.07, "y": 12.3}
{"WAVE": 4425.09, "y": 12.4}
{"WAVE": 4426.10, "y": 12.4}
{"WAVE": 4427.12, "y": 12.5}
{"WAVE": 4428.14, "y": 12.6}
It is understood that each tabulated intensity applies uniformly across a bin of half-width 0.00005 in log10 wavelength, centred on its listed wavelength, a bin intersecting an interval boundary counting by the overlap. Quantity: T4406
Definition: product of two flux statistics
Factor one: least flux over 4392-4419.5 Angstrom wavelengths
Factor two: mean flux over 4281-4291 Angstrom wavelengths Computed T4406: 147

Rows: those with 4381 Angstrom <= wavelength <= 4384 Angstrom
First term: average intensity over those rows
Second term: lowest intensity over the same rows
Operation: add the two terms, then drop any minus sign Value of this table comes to 23.4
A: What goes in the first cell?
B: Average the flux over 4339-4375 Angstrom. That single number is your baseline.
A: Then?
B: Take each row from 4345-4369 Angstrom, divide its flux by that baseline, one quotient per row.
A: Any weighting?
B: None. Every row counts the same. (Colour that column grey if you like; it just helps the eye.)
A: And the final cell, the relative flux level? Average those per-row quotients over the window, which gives 1.04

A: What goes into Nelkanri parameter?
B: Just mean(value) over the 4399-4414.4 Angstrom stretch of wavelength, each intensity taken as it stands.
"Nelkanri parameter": 12.2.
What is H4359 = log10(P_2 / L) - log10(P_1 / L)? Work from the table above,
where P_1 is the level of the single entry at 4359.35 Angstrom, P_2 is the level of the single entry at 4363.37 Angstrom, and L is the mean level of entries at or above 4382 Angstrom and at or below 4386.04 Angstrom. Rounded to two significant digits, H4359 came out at 0.028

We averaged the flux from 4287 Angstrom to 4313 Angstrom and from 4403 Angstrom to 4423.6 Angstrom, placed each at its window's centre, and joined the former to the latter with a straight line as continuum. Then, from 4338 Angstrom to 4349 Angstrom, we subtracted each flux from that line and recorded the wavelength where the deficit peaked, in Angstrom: 4340.32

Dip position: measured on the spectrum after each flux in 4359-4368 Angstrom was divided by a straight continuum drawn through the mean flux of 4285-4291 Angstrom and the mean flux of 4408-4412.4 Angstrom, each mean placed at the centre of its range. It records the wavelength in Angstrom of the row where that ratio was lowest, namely 4359.35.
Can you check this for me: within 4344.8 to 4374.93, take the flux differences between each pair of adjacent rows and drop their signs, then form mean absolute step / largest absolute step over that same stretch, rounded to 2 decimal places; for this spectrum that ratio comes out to 0.33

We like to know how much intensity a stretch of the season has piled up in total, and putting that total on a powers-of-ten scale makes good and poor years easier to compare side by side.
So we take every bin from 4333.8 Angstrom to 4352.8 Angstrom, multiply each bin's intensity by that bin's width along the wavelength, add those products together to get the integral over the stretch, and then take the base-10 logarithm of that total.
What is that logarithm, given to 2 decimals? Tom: 2.30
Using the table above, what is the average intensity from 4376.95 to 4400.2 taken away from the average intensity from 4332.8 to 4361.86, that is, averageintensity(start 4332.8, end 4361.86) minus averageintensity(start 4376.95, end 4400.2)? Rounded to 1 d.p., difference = -1.2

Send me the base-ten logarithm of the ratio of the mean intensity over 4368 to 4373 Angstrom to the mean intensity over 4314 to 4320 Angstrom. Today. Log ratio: -0.025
